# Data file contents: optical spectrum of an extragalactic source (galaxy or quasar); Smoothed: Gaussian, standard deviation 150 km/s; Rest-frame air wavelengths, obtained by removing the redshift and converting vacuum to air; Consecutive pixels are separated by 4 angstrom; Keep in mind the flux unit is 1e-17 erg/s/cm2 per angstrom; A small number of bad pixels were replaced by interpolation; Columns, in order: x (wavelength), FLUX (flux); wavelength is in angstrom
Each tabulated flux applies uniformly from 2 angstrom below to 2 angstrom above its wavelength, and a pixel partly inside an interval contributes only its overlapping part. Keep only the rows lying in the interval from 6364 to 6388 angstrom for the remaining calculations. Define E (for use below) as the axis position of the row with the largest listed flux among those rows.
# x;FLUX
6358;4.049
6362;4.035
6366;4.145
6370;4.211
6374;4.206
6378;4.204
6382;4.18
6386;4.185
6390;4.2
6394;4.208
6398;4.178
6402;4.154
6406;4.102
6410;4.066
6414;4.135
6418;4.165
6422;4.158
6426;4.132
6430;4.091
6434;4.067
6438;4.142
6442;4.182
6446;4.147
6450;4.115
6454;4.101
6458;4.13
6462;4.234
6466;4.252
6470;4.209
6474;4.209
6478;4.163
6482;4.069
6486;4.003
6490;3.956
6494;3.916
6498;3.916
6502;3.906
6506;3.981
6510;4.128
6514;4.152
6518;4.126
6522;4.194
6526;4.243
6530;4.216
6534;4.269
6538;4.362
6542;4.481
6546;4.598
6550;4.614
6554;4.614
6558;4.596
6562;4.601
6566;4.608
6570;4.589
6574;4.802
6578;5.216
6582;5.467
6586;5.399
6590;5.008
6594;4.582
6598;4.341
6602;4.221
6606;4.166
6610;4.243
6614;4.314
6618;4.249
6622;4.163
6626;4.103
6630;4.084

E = 6370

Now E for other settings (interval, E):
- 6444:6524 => 6466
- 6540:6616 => 6582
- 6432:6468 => 6466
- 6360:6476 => 6466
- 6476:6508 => 6478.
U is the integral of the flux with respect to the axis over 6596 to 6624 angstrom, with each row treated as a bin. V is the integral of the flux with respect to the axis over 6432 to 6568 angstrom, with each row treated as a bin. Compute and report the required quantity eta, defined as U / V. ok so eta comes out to 0.2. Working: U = 119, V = 574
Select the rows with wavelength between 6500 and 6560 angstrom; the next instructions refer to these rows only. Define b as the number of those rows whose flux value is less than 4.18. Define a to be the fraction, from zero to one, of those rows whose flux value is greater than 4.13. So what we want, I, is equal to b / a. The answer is 7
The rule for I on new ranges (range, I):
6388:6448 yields 16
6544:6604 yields 0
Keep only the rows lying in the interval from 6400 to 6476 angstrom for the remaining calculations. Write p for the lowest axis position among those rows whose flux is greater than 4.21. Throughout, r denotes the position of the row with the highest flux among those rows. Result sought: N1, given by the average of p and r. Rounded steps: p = 6462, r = 6466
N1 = 6464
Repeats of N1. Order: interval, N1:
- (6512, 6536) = 6530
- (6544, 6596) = 6564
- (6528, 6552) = 6540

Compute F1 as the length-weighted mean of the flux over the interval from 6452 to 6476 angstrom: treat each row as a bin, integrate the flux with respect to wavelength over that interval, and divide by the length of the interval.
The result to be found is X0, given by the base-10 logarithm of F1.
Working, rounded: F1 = 4.19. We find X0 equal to 0.622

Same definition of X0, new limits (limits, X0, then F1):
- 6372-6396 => 0.623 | 4.20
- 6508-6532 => 0.621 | 4.18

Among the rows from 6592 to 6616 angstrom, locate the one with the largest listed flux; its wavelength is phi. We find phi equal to 6594 angstrom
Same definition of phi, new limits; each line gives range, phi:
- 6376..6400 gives 6394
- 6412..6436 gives 6418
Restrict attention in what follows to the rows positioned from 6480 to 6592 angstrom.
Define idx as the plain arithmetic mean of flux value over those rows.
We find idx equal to 4.4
